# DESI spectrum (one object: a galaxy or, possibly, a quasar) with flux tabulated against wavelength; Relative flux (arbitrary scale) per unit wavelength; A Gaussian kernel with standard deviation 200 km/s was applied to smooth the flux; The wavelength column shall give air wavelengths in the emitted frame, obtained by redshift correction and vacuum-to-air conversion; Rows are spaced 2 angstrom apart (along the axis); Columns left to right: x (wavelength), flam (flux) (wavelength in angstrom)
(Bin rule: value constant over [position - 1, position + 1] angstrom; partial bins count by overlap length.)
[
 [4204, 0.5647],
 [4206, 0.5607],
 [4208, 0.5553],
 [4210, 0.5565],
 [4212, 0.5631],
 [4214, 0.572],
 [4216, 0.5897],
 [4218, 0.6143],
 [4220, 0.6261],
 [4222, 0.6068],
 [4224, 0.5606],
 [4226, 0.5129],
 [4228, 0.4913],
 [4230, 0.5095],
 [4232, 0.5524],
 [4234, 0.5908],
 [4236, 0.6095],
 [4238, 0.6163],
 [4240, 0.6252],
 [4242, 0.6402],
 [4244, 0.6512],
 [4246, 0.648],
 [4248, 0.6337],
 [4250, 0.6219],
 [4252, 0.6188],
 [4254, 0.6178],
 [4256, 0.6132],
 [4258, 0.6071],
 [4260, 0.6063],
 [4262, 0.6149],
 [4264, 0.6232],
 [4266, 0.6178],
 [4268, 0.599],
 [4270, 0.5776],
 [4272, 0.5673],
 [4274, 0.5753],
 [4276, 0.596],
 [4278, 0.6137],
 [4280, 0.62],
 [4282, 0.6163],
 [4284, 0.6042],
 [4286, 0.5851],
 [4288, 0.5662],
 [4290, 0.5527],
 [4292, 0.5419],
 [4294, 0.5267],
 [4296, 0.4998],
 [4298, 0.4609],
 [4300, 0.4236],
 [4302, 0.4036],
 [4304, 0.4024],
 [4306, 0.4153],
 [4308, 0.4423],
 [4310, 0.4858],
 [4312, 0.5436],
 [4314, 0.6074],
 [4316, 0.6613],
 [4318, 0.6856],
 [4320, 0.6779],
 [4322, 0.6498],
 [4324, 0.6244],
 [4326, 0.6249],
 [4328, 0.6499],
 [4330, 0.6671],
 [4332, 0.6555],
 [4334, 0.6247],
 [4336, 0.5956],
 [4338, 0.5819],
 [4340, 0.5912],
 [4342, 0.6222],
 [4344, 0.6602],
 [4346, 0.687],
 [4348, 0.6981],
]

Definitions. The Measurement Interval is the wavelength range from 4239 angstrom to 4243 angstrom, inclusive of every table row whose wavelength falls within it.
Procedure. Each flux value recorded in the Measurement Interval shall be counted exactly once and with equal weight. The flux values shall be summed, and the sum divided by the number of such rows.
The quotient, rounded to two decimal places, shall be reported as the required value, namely 0.63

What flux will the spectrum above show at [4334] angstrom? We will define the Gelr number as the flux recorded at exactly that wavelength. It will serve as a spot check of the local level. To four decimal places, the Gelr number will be 0.6247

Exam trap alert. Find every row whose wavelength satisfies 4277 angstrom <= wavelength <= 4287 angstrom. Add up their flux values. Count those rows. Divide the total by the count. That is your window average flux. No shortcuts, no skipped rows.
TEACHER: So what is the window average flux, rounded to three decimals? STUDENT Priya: 0.608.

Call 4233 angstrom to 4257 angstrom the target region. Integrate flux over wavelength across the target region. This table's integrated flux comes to 15.0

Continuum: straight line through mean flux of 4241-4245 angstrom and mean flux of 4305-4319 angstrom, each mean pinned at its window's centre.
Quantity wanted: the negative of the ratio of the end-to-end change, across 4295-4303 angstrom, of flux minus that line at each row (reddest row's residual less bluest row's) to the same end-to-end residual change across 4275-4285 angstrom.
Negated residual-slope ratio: 5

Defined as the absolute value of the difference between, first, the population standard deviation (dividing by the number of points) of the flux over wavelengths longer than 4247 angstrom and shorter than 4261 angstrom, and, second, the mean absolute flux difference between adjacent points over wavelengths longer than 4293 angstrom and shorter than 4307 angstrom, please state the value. 0.014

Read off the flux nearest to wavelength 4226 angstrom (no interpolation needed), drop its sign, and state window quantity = 0.51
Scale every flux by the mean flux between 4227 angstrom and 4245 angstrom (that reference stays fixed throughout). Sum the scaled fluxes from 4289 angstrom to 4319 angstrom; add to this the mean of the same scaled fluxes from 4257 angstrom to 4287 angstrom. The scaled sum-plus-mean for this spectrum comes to 14.1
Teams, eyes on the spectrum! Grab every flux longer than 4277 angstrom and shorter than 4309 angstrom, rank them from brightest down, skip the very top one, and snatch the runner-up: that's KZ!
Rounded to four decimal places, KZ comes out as 0.6163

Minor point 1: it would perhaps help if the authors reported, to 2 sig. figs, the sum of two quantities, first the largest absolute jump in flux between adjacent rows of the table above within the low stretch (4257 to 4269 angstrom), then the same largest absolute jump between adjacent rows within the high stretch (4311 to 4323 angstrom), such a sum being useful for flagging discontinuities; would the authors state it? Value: 0.083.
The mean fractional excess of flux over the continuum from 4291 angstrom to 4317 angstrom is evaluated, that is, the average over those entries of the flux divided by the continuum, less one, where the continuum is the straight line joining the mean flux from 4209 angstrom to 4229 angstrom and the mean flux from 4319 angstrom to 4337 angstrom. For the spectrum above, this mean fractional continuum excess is -0.21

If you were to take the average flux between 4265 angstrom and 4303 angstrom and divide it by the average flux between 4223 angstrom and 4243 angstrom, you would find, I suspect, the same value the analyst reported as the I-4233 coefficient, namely 0.97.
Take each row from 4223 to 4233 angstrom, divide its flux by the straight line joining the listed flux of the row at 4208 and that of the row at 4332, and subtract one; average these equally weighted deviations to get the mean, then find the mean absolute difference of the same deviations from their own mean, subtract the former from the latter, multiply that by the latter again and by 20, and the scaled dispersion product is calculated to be 0.11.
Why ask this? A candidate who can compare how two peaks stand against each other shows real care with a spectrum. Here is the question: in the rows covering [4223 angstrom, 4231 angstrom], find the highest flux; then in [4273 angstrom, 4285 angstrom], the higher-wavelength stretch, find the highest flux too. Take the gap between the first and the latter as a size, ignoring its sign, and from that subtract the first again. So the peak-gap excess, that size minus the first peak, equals -0.50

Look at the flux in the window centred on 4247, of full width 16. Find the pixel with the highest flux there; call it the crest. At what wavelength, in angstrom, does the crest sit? 4244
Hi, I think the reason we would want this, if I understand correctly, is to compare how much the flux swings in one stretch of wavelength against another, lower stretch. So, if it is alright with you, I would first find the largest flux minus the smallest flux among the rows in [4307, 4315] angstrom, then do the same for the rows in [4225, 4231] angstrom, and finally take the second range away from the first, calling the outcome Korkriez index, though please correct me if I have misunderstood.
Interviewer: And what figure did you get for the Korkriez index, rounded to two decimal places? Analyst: 0.14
